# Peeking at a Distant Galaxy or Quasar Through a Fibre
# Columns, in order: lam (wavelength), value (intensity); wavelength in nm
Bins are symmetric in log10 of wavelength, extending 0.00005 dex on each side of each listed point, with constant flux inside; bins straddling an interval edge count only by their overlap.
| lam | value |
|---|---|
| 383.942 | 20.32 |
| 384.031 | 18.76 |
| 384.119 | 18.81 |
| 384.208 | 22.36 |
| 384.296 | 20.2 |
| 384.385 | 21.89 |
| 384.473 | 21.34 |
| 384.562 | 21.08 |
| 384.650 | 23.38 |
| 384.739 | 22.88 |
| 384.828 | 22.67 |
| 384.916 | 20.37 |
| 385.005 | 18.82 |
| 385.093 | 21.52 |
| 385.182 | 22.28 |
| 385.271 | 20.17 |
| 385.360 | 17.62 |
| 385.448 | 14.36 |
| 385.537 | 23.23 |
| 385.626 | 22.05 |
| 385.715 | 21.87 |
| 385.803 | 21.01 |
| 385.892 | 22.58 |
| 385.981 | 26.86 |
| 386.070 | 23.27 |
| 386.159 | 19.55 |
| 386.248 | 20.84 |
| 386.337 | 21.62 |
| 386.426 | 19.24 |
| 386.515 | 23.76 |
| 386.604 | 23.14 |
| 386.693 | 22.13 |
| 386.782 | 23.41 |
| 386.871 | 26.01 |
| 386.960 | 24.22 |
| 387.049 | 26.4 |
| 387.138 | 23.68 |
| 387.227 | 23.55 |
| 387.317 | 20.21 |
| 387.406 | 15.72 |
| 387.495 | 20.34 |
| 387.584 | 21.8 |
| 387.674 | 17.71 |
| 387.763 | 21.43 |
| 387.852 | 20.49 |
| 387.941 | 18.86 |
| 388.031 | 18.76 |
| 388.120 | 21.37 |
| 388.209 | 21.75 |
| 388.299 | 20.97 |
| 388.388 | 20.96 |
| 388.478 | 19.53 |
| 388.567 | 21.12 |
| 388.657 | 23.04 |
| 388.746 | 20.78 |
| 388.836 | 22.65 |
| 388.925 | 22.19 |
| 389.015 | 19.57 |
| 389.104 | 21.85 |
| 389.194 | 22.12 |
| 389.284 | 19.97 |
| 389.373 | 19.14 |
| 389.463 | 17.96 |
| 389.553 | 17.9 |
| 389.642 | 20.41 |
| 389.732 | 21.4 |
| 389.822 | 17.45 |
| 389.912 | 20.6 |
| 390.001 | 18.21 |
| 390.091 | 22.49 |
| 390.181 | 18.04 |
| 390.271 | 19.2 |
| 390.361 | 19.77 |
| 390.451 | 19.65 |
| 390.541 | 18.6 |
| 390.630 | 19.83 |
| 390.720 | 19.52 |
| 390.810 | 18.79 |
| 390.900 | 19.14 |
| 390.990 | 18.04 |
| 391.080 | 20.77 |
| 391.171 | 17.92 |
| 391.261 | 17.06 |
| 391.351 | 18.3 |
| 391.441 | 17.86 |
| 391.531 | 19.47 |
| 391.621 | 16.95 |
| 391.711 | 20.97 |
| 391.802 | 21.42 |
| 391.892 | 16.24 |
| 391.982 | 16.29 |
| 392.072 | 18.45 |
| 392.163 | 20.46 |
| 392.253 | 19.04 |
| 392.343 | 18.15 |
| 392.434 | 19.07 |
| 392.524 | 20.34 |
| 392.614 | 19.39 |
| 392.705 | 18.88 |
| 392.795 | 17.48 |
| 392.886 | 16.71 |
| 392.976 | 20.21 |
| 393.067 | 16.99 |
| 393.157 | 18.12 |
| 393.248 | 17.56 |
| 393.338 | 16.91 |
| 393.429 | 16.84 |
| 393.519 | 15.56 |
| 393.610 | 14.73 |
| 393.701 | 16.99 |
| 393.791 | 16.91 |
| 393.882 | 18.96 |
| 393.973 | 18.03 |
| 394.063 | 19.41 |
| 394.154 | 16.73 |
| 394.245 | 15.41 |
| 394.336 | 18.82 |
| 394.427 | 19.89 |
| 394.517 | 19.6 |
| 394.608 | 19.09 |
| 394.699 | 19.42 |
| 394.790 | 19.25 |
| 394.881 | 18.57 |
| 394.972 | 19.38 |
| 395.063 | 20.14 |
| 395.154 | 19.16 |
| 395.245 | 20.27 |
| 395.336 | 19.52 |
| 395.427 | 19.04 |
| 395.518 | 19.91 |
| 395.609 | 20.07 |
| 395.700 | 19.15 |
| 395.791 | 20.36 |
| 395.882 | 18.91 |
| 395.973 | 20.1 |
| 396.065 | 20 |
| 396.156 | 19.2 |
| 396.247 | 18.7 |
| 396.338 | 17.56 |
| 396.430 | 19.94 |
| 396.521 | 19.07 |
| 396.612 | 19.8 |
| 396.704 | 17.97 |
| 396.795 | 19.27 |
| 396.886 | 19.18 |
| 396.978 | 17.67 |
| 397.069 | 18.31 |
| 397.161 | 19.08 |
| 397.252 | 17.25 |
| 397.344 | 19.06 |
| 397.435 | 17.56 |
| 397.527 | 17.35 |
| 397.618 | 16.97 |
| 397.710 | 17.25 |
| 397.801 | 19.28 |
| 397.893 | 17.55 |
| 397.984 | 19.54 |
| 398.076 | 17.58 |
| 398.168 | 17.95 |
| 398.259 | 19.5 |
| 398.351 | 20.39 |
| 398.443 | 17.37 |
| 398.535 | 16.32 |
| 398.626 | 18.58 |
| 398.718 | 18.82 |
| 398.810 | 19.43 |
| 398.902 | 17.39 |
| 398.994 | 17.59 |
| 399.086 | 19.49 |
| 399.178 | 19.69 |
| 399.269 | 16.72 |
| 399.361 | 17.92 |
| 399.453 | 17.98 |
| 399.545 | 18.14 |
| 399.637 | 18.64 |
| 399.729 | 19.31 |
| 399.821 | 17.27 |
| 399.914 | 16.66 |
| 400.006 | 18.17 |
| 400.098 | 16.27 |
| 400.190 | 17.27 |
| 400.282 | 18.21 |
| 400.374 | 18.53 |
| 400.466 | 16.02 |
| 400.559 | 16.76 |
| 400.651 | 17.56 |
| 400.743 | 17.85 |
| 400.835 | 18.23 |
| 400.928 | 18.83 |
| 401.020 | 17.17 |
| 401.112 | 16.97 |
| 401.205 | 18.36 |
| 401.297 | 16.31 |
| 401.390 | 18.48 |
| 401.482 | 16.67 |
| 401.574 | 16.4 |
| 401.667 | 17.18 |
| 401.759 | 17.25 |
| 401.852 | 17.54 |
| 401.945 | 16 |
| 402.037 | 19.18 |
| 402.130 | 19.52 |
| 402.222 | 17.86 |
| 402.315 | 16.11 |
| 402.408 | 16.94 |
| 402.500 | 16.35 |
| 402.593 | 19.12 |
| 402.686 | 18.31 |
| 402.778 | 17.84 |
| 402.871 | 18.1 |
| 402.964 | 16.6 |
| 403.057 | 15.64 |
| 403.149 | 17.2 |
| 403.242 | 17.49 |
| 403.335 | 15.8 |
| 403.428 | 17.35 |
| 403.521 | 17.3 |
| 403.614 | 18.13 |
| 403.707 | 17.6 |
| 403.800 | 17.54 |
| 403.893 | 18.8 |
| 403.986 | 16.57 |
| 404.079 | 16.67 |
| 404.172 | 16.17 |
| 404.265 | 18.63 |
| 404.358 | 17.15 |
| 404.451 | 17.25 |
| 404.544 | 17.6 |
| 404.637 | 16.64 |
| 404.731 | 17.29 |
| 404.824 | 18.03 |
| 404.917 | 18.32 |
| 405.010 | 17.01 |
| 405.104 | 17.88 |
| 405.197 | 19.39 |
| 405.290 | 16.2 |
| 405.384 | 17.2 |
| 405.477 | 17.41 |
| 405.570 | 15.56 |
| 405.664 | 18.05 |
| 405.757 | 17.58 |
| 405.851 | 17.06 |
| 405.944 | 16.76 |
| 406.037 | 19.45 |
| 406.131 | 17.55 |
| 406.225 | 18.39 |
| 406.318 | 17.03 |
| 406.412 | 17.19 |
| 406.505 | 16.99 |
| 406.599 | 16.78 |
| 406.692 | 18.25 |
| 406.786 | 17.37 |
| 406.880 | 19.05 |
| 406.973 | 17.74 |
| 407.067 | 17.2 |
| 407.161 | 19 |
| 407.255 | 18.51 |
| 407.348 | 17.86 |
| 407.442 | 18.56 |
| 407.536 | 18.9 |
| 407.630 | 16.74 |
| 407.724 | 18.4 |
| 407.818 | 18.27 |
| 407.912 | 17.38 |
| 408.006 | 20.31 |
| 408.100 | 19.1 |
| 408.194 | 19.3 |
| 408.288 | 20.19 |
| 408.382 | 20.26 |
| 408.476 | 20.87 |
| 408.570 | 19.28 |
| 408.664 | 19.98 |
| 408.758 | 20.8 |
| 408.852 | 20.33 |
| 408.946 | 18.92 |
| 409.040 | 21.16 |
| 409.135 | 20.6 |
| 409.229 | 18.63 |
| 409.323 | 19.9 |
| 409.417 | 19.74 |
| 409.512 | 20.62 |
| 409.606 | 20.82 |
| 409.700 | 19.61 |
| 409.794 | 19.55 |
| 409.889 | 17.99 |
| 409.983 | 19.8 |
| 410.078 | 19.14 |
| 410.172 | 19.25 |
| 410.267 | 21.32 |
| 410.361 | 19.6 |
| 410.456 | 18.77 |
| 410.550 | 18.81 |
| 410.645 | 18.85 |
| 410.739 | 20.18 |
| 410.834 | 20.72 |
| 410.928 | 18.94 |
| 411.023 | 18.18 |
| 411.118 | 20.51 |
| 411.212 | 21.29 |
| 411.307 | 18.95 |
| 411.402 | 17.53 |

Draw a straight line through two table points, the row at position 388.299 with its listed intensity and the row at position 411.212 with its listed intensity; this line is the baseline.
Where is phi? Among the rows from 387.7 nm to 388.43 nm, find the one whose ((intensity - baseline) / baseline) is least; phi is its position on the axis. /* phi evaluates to 388.031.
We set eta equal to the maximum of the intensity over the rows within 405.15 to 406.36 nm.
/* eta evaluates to 19.45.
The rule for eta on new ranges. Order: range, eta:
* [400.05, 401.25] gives 18.83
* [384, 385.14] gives 23.38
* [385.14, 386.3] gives 26.86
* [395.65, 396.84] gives 20.36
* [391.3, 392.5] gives 21.42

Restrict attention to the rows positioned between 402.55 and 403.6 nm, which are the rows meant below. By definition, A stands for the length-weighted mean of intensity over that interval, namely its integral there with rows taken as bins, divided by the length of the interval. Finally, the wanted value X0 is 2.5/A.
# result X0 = 0.144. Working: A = 17.4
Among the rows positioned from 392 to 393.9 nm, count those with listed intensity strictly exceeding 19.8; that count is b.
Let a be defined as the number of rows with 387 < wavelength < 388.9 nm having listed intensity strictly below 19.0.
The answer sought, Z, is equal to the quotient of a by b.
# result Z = 1.3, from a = 4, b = 3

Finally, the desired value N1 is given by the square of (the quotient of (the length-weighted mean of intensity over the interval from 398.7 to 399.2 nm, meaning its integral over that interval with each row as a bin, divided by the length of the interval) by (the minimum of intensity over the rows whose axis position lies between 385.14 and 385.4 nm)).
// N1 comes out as 1.12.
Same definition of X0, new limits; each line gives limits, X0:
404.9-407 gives 0.142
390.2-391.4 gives 0.132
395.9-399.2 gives 0.135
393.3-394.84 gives 0.140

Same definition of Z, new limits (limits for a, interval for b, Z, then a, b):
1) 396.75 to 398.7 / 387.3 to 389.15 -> 0.9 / 13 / 15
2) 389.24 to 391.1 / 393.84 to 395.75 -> 1.6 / 8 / 5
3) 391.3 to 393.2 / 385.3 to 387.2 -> 0.7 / 12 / 17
